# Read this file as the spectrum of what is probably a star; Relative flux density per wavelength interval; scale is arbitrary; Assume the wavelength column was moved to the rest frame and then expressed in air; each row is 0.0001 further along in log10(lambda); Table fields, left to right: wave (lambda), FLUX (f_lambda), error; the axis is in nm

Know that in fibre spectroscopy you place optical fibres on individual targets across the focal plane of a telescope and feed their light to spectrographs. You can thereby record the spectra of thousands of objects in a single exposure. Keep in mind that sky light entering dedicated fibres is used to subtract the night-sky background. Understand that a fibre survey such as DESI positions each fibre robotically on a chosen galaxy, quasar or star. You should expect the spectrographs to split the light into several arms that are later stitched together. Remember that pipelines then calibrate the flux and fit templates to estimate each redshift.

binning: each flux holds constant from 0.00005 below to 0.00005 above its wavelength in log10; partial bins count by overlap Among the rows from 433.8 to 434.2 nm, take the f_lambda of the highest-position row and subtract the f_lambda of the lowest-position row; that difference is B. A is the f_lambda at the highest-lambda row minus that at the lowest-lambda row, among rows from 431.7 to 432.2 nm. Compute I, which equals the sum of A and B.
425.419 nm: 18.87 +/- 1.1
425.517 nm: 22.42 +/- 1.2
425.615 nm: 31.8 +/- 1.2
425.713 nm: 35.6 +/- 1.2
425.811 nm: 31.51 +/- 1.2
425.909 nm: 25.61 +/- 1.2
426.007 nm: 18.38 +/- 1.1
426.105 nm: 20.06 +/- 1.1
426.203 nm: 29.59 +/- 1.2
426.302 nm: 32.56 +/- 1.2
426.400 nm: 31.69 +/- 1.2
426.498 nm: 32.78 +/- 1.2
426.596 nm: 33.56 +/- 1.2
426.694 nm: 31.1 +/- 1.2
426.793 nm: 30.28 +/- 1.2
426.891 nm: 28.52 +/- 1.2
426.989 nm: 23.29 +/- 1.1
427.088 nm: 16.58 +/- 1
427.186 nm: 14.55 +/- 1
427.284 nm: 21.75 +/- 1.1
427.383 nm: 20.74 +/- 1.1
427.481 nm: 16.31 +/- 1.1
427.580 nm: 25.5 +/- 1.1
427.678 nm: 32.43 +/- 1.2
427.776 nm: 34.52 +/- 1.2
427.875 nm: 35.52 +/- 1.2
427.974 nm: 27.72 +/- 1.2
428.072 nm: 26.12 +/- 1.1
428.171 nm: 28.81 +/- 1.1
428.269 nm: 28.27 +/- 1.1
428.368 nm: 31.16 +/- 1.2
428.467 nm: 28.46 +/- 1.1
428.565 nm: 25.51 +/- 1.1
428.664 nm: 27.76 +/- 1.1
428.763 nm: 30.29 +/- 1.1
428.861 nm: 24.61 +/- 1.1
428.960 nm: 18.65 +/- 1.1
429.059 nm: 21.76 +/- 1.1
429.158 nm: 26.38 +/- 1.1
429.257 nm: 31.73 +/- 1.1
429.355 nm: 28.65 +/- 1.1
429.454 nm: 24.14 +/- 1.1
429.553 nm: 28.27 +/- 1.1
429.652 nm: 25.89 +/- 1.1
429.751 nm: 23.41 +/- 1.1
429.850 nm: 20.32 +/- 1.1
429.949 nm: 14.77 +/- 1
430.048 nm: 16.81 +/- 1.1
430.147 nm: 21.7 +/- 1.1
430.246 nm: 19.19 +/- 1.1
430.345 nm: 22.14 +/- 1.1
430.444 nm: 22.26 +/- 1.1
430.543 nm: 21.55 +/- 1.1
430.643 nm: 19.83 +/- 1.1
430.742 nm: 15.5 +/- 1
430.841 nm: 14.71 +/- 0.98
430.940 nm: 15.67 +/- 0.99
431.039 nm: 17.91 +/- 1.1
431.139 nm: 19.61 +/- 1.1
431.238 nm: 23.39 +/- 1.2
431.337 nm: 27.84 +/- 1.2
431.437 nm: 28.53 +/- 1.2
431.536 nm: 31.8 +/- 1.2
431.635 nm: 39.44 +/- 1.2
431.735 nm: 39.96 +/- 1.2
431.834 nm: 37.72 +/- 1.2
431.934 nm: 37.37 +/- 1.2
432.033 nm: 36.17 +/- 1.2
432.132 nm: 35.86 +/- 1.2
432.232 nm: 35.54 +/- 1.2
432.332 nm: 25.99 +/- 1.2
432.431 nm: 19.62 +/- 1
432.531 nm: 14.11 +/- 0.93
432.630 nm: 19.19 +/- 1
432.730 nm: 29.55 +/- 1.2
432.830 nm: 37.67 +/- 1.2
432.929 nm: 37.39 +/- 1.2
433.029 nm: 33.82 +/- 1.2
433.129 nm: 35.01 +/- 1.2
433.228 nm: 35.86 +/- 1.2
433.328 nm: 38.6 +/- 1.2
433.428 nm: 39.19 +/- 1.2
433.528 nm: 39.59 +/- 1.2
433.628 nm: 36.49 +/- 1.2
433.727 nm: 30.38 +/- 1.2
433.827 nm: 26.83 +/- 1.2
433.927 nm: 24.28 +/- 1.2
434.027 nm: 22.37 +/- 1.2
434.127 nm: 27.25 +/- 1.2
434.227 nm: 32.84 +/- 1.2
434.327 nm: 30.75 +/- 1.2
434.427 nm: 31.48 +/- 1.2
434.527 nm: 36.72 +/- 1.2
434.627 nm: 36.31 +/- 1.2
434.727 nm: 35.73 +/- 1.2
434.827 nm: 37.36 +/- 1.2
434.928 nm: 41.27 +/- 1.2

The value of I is -4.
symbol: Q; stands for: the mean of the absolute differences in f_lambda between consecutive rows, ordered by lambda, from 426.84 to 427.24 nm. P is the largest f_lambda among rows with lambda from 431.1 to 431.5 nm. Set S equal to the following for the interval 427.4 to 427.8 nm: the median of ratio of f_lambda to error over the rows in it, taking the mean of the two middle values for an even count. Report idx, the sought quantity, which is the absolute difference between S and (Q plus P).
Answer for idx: 8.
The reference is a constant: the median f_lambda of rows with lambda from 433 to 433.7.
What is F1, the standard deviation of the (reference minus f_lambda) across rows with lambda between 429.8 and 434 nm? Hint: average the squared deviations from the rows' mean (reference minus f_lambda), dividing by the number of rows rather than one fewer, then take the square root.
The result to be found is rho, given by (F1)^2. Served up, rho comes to 74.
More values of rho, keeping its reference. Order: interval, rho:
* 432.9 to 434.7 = 25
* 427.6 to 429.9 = 17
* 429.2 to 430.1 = 28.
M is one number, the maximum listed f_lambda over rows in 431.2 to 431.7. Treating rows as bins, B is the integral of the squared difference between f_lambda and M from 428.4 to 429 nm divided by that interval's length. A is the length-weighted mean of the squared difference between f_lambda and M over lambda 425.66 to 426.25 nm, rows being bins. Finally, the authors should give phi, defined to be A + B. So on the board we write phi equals 388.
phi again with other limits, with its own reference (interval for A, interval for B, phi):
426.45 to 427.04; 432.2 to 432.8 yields 391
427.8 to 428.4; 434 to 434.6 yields 198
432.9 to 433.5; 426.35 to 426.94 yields 80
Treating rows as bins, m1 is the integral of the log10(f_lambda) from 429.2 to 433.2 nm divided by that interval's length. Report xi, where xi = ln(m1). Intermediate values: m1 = 1.40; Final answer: 0.34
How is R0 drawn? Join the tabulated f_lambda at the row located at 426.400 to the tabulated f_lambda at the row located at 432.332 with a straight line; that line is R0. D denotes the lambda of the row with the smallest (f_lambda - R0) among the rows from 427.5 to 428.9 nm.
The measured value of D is 427.580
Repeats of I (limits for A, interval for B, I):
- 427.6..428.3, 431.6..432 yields -6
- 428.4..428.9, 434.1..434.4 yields 0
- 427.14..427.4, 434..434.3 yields 17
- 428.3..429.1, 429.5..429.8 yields -14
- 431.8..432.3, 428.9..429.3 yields 11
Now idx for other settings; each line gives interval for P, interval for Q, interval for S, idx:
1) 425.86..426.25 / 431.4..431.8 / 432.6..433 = 6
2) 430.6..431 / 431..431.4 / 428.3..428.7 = 2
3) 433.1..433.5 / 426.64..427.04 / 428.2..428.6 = 16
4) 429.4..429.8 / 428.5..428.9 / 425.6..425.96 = 5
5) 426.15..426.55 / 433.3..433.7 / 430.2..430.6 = 14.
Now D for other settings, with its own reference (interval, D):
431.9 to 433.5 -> 432.531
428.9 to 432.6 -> 429.949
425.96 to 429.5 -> 427.186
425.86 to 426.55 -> 426.007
